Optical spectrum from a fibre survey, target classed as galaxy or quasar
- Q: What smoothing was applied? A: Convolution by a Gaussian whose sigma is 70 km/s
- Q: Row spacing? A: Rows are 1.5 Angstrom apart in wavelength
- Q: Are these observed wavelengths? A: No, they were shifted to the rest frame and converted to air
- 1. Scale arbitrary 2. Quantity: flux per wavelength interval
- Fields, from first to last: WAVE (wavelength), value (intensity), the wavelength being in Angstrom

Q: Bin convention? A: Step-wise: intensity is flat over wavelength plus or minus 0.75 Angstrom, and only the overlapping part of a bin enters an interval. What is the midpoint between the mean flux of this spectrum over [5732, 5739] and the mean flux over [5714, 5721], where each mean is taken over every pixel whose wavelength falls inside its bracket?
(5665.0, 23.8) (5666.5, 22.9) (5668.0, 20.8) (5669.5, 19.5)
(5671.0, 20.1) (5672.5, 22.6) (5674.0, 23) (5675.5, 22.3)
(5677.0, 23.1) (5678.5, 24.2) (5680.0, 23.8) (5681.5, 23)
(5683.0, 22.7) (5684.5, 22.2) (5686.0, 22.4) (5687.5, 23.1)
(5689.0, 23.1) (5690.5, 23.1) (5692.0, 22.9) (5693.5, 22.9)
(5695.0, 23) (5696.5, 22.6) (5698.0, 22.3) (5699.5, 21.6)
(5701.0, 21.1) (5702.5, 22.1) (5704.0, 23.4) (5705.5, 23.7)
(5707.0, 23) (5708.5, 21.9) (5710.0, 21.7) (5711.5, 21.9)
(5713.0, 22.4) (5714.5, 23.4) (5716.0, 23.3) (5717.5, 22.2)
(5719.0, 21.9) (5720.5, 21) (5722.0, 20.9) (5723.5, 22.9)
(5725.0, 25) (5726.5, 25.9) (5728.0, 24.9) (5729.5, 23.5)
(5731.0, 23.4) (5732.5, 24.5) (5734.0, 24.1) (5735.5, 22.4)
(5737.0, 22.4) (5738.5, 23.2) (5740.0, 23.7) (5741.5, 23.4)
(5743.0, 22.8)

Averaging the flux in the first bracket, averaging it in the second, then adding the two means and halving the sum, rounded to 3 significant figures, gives 22.8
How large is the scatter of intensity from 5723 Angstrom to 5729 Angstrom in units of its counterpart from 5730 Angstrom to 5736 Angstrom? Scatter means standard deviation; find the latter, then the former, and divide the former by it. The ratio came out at 1.4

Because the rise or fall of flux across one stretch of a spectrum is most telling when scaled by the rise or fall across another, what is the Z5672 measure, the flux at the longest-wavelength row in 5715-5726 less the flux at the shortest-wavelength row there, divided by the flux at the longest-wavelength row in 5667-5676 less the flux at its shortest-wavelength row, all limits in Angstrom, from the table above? 1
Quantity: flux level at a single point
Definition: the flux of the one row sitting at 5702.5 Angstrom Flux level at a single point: 22.1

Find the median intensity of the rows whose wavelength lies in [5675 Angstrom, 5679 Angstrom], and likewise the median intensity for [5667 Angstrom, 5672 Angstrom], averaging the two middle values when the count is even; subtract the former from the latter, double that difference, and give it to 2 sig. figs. -6.0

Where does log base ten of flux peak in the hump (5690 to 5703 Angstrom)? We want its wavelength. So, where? 5690.5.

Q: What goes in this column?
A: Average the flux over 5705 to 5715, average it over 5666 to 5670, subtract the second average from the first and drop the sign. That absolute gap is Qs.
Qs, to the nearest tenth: 1.5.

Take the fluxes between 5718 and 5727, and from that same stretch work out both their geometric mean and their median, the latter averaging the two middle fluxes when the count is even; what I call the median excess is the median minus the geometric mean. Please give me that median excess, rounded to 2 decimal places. -0.45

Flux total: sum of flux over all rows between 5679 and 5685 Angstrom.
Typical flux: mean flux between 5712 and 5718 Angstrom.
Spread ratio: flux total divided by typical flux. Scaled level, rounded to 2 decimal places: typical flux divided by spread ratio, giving 5.68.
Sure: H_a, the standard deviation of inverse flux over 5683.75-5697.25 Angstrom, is 0.0006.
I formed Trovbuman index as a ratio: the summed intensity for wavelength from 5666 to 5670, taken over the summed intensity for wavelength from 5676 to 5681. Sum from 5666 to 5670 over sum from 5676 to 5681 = 0.89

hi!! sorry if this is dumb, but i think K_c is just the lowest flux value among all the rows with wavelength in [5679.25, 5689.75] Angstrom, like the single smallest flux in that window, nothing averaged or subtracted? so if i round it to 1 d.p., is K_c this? 22.2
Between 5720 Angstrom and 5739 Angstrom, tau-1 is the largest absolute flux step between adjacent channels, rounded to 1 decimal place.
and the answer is 2.1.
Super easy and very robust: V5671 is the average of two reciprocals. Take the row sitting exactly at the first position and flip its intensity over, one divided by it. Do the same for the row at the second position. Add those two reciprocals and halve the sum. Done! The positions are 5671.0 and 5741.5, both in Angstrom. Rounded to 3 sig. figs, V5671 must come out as 0.0462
